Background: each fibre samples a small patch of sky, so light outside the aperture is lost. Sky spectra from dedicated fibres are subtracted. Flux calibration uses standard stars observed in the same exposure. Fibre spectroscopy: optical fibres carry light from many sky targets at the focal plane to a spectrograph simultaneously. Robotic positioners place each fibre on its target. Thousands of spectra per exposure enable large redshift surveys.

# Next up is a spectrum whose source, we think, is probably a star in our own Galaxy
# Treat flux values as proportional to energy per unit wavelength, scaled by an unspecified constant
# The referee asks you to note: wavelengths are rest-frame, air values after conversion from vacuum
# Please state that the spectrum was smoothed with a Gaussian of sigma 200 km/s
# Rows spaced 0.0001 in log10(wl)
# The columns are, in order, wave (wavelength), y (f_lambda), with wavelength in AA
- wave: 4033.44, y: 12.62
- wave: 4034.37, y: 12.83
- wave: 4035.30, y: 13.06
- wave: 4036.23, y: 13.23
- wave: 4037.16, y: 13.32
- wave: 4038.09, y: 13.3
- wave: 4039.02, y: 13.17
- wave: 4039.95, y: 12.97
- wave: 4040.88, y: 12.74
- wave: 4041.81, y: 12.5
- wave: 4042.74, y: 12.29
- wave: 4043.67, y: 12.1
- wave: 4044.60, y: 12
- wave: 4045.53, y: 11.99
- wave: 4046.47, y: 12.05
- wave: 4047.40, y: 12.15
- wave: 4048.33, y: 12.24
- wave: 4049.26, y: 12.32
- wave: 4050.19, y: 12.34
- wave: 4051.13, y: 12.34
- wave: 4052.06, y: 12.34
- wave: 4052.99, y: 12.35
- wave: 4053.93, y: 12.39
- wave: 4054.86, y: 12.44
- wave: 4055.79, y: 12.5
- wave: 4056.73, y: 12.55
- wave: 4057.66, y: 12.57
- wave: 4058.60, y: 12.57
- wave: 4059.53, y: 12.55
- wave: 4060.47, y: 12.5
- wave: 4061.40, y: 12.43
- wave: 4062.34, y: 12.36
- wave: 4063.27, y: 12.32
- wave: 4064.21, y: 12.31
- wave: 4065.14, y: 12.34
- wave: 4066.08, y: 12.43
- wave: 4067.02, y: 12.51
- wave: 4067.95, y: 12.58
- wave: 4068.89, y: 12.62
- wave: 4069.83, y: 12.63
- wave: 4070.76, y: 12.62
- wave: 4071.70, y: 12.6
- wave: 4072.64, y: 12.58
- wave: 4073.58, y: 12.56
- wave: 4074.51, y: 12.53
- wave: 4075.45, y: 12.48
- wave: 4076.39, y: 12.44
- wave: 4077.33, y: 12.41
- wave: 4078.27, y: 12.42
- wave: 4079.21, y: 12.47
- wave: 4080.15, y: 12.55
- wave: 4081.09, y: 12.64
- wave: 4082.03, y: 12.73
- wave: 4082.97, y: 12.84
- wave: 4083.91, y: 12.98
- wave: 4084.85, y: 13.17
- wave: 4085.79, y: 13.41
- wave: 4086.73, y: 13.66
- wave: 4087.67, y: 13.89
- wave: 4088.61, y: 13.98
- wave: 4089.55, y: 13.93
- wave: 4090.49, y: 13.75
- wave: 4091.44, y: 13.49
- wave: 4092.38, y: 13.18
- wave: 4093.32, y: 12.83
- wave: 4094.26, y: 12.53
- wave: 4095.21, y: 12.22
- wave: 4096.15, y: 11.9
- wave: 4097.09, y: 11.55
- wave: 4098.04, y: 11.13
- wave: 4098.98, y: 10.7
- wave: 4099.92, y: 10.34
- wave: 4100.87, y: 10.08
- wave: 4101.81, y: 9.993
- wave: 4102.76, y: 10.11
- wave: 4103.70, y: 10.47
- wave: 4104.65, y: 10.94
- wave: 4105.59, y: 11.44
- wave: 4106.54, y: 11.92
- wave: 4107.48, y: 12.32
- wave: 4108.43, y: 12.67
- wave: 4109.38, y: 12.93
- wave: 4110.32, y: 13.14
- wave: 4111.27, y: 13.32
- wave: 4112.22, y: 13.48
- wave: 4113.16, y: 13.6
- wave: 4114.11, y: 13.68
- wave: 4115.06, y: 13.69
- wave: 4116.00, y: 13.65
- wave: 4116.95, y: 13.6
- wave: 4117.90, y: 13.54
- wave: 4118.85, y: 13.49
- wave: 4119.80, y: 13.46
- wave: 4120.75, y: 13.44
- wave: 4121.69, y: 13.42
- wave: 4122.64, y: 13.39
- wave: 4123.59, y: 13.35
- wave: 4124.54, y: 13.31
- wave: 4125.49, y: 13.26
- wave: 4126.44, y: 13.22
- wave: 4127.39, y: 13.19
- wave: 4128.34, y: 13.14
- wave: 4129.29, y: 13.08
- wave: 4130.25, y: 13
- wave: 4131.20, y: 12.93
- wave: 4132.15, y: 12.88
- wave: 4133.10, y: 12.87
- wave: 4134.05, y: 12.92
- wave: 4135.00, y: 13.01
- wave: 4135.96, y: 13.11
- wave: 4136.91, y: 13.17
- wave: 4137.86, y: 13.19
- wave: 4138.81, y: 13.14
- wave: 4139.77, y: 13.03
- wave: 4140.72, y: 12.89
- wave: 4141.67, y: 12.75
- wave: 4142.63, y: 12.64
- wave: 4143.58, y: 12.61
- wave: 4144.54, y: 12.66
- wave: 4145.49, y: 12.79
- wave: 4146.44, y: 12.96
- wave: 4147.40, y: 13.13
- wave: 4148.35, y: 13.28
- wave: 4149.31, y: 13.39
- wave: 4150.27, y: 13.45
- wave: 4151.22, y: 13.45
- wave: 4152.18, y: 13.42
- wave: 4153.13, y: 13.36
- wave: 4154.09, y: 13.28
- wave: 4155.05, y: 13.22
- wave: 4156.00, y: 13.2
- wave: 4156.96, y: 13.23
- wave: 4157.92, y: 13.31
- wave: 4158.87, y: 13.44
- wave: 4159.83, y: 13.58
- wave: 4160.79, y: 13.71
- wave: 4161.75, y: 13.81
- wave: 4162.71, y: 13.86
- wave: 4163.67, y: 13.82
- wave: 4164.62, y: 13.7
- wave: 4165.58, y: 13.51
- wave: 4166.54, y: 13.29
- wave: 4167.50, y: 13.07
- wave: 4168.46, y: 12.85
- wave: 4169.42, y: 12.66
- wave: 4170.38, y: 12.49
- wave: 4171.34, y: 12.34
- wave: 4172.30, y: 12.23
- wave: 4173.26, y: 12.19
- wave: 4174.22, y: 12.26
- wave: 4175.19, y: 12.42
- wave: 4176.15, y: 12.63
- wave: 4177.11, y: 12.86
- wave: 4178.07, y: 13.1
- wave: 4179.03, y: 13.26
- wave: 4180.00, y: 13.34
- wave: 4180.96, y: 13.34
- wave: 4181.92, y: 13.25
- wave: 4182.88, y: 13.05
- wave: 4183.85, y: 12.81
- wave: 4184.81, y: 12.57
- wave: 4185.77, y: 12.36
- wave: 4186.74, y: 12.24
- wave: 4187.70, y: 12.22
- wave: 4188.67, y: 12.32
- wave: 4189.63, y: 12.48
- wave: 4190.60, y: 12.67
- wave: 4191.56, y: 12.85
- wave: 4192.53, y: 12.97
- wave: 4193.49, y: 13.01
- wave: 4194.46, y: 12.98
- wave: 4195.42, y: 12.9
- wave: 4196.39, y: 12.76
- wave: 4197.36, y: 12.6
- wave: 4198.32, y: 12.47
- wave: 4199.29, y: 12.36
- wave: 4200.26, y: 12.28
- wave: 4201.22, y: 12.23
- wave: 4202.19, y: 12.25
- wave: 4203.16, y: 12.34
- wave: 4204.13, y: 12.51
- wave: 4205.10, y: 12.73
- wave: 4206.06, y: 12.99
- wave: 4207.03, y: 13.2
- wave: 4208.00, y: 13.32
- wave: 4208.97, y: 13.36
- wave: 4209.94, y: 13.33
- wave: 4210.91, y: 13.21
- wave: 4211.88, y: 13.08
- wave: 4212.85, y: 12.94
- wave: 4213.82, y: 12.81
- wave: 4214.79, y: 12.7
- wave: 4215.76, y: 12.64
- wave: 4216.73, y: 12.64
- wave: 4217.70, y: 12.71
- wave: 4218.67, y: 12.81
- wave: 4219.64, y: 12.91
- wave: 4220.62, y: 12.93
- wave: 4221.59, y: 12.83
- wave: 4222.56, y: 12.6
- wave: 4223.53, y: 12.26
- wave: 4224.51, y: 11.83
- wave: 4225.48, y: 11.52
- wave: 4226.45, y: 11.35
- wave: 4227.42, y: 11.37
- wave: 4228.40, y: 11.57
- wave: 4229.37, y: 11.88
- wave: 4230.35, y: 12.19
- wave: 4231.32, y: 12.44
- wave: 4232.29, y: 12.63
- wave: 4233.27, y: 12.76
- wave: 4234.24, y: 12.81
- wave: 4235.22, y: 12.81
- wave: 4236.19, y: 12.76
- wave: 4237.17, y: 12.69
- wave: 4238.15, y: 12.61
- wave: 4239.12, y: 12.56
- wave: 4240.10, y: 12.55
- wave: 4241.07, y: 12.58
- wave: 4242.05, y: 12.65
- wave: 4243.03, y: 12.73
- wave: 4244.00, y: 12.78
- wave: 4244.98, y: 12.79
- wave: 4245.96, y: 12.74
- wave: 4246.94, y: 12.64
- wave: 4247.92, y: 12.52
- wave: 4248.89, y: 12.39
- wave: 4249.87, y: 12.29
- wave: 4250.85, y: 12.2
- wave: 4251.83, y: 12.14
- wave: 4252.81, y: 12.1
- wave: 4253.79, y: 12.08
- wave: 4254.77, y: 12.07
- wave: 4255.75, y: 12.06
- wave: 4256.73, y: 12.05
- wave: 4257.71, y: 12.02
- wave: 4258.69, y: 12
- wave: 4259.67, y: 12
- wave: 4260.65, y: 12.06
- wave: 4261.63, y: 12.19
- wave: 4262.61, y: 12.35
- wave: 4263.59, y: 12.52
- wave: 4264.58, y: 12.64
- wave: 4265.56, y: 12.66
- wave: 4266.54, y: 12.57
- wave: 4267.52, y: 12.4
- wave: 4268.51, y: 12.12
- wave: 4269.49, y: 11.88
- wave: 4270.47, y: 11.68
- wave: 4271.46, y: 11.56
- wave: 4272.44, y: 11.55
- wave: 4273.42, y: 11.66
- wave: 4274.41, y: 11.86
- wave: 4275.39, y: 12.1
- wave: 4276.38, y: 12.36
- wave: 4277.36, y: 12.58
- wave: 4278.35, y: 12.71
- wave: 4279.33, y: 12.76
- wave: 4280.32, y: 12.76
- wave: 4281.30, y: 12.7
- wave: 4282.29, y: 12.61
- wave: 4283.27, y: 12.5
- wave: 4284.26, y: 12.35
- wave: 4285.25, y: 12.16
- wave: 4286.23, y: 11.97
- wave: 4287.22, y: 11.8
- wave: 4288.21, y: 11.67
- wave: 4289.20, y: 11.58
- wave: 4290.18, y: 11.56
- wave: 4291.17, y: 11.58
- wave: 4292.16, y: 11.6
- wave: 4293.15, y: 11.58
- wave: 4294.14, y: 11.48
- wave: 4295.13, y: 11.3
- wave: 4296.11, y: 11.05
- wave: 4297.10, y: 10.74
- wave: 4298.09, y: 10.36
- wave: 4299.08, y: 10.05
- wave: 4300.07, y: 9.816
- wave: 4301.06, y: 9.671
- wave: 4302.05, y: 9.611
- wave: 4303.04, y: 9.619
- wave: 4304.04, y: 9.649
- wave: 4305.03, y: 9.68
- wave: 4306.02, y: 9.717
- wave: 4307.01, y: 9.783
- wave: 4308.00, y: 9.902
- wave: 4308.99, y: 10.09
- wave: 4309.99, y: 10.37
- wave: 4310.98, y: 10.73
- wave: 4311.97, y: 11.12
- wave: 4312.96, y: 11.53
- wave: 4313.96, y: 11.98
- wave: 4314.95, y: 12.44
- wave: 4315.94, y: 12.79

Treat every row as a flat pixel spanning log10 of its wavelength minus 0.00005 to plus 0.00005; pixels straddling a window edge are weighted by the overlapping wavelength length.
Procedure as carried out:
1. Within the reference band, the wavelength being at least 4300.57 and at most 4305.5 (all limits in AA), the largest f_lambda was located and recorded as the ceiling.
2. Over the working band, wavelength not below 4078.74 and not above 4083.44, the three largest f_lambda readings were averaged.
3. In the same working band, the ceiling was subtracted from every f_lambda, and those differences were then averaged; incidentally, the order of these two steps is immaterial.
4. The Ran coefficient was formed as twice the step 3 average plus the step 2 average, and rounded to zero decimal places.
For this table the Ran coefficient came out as 19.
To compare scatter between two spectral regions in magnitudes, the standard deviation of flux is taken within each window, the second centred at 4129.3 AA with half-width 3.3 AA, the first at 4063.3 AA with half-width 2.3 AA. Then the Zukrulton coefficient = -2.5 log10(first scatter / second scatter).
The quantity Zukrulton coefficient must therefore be 1.1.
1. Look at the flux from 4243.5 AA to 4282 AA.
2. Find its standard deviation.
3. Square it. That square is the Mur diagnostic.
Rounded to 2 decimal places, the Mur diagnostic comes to 0.13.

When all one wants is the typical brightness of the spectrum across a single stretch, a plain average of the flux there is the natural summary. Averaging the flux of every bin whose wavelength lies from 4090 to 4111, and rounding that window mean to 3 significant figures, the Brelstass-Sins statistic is 11.8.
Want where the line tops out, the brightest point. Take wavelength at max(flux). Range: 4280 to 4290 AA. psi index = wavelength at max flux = 4280.32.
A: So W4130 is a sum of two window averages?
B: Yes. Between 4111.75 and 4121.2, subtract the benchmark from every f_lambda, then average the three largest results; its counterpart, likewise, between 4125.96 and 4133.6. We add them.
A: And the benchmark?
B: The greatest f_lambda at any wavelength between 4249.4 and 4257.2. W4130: 2.3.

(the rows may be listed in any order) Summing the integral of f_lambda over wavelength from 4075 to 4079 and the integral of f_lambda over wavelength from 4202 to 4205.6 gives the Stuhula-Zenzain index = 95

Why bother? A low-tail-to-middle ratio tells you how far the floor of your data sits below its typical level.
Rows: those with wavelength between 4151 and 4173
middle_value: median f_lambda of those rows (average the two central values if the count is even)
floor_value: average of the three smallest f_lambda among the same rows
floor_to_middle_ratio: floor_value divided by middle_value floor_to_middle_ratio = 0.928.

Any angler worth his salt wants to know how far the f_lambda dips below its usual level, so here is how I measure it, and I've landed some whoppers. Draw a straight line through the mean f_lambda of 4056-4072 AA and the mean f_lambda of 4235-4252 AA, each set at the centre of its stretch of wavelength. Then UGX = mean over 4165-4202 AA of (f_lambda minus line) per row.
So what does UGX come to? 0.16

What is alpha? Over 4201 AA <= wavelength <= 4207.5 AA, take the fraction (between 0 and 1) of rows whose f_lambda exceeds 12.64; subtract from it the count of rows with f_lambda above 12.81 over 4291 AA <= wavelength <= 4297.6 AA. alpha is 0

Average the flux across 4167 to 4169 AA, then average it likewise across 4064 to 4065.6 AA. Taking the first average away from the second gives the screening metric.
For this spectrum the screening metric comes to -0.6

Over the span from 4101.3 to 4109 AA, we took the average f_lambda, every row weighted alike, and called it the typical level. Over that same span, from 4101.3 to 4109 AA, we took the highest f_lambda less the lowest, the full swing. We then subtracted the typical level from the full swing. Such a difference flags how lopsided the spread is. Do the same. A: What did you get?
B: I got -8.6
